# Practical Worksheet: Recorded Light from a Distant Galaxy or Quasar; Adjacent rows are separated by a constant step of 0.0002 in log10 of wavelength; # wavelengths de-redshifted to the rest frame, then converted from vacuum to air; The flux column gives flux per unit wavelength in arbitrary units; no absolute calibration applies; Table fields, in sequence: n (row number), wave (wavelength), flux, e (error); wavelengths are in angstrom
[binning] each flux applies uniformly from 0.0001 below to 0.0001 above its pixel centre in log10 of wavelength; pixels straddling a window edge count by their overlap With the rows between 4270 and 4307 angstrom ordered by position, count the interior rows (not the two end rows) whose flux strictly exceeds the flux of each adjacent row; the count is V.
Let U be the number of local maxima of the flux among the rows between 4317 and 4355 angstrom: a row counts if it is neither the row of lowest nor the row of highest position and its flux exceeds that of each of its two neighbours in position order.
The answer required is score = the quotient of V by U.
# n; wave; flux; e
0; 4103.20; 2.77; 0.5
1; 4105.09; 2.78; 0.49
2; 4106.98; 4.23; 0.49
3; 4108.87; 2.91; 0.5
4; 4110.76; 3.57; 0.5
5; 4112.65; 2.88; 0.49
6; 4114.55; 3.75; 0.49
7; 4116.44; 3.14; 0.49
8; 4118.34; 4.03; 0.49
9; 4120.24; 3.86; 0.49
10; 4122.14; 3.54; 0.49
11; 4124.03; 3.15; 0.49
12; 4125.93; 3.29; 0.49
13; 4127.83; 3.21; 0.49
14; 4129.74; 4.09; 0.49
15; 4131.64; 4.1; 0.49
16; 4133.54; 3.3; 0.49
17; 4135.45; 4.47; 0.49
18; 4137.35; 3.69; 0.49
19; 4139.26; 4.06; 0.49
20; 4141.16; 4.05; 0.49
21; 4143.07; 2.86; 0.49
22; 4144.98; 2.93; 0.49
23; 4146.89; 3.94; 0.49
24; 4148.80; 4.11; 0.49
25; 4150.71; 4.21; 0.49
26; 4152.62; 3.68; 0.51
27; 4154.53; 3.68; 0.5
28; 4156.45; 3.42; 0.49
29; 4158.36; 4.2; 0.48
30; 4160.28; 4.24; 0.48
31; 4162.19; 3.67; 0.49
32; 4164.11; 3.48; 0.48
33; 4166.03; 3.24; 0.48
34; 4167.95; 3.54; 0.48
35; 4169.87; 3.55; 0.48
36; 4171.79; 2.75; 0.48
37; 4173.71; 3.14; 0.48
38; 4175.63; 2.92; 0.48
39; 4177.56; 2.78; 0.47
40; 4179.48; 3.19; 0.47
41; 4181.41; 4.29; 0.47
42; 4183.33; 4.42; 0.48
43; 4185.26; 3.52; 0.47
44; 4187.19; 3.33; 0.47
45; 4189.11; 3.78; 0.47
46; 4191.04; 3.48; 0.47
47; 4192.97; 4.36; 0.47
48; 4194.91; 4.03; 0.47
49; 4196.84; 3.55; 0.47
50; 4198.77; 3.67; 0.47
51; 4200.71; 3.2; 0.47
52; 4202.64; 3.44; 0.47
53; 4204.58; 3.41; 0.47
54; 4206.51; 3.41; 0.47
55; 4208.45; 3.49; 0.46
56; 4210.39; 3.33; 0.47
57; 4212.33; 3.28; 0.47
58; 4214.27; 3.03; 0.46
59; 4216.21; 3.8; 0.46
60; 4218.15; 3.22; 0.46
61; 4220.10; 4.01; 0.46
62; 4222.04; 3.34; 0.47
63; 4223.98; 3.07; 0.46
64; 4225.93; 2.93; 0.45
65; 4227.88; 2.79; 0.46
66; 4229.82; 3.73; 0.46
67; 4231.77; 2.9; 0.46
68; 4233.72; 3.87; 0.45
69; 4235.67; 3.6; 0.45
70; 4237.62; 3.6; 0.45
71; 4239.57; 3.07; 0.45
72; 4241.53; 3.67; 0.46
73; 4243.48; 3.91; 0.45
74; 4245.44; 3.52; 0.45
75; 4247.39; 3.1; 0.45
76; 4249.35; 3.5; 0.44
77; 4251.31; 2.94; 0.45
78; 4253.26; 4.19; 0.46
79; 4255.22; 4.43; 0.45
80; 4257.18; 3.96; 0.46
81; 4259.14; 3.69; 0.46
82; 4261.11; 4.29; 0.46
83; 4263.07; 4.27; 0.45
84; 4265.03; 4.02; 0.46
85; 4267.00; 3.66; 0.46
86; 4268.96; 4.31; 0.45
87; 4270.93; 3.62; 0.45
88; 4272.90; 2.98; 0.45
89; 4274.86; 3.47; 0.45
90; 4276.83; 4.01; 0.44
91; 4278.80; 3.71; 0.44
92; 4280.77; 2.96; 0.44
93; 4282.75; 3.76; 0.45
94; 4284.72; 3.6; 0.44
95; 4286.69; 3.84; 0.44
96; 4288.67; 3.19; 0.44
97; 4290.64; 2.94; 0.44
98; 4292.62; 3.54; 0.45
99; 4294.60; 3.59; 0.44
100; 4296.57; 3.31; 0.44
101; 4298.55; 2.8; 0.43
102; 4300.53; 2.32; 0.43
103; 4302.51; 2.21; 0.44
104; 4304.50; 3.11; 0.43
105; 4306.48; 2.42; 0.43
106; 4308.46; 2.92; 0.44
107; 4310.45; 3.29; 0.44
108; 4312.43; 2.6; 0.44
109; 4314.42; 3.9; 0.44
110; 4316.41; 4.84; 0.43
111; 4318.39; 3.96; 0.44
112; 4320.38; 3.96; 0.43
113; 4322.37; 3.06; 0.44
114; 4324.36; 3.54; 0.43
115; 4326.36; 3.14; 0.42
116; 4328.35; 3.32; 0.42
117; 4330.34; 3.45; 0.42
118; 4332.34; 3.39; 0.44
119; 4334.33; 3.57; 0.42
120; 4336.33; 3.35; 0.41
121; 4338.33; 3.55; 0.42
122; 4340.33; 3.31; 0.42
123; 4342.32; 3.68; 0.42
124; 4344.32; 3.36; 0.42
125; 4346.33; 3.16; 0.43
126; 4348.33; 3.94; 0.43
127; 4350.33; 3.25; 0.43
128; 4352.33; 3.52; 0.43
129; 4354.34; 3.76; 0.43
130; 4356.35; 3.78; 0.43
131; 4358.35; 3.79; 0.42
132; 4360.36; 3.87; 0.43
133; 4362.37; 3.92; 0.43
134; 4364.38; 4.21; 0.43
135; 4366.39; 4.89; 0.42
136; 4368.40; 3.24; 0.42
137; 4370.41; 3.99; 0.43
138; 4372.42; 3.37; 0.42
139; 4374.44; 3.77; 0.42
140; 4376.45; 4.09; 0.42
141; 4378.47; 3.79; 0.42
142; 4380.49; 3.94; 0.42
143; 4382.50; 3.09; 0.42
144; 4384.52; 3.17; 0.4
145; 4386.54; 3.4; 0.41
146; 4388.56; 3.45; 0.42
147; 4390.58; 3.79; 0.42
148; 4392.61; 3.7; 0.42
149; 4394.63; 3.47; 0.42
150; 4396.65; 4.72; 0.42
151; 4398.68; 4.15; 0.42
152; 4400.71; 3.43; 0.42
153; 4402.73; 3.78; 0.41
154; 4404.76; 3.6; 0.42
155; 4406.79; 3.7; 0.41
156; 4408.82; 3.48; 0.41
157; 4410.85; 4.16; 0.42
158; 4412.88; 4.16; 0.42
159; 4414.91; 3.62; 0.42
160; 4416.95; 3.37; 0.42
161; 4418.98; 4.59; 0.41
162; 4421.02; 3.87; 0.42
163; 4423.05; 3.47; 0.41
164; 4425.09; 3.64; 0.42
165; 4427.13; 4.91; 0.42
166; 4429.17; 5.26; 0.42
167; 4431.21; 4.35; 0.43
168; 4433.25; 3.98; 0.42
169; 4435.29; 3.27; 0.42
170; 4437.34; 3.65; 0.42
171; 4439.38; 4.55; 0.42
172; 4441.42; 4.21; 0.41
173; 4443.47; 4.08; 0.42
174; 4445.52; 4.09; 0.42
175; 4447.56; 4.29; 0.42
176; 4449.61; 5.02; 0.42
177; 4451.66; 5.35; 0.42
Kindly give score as 0.83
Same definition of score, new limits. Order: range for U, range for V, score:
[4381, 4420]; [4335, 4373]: 1.25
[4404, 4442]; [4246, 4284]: 1.25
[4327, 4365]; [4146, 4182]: 0.80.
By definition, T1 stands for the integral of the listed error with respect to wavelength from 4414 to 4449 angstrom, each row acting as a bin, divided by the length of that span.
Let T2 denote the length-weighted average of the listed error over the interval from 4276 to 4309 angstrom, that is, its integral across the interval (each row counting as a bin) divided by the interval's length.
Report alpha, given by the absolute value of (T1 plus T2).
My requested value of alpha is 0.86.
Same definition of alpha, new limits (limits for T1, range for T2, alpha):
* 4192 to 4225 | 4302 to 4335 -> 0.90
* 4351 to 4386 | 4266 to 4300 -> 0.87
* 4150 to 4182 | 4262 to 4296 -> 0.93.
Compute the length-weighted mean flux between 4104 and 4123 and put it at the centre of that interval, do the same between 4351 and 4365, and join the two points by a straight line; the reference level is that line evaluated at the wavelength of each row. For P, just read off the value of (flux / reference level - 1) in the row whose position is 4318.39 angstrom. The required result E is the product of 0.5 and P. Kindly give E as 0.027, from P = 0.05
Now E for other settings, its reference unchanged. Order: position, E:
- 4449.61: 0.137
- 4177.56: -0.109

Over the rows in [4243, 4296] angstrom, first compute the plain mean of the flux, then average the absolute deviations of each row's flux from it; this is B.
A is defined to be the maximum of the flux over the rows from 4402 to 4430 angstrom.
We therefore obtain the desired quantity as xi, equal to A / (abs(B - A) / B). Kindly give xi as 0.37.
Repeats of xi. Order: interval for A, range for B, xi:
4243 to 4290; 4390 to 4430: 0.48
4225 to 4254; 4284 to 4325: 0.57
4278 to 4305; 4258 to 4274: 0.41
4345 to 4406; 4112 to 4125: 0.39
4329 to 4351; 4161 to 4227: 0.34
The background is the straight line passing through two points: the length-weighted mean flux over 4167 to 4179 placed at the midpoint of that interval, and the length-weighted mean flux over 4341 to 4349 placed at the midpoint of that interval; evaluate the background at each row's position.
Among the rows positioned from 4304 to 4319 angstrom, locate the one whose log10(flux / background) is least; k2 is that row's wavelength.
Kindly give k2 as 4306.48 angstrom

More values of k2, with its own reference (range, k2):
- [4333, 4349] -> 4346.33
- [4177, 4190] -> 4177.56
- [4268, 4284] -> 4280.77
